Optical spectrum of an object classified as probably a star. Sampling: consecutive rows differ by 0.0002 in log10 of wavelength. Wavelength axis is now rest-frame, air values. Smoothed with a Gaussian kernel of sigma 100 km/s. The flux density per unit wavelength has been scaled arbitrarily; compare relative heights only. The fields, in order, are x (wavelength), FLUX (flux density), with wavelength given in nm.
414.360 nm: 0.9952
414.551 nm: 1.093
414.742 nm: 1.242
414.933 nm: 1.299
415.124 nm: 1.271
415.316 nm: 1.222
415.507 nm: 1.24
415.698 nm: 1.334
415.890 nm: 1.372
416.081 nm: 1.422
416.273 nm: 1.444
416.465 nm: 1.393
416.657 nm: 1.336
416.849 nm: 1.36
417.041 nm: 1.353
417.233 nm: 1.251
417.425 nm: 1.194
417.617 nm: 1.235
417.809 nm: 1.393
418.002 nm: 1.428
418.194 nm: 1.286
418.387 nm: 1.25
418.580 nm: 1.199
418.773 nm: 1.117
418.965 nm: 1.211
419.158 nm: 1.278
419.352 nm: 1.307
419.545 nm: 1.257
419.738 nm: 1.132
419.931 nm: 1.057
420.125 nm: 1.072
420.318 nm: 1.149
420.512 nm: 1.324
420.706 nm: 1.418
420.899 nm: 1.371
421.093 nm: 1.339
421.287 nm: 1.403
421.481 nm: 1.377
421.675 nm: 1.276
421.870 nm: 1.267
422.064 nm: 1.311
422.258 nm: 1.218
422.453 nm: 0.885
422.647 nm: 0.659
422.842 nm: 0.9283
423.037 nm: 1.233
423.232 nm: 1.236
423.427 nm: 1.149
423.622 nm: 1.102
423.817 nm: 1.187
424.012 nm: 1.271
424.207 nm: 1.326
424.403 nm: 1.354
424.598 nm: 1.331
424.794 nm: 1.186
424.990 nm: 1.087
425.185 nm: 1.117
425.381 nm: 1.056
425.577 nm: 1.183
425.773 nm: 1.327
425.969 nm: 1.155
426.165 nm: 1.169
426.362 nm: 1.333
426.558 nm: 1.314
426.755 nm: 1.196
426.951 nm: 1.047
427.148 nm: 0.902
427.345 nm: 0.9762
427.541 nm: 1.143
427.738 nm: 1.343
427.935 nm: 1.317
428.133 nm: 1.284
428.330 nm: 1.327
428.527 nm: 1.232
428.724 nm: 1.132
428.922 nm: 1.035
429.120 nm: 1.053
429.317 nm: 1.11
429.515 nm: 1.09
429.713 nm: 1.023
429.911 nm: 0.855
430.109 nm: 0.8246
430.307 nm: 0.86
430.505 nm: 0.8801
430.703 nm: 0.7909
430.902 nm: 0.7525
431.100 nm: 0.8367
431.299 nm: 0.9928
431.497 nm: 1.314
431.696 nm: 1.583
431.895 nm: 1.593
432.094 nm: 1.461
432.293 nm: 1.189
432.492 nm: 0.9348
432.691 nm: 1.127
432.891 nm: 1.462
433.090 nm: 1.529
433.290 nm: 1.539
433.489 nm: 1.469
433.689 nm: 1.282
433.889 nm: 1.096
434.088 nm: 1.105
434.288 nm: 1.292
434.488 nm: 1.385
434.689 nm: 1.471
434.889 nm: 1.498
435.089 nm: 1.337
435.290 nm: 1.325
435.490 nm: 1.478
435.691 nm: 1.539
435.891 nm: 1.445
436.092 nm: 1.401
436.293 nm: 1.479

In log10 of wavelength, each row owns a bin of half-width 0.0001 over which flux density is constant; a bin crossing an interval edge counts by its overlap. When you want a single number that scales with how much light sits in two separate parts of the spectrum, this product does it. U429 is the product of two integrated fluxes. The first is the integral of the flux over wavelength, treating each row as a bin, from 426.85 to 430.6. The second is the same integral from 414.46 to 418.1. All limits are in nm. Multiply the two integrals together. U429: 19.2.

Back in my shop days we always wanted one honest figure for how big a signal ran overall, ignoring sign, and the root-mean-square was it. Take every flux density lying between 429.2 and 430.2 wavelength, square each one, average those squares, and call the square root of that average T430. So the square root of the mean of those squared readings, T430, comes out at 1.0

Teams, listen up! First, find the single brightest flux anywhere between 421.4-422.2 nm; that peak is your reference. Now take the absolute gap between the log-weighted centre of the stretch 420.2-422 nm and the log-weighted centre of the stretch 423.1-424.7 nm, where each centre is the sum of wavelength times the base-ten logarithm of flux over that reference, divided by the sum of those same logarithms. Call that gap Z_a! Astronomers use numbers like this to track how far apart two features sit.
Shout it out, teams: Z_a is 2.72 nm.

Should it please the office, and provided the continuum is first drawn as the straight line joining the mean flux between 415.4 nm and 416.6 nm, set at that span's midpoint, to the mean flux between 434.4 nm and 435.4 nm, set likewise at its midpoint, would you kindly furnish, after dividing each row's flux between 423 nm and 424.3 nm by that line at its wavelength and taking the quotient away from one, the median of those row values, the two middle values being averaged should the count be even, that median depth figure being 0.11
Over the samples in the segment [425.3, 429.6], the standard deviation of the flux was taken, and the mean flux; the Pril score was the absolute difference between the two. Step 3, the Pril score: 1.04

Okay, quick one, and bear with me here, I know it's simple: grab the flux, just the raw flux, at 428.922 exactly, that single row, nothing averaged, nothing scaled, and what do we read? 1.035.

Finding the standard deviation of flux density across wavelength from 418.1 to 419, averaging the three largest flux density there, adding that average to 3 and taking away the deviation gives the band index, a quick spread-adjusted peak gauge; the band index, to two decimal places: 4.19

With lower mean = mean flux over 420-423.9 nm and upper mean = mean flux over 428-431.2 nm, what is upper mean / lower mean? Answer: 0.84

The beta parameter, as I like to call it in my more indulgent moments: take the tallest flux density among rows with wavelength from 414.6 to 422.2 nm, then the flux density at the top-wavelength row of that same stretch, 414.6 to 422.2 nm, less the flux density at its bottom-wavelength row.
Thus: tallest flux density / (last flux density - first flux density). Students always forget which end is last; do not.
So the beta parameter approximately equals 21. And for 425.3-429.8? -41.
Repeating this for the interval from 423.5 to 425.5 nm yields -29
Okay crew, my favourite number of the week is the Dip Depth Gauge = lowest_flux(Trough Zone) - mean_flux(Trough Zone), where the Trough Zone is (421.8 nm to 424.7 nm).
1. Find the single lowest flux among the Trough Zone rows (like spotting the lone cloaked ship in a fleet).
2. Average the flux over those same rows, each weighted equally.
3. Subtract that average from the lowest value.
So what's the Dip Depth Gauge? -0.50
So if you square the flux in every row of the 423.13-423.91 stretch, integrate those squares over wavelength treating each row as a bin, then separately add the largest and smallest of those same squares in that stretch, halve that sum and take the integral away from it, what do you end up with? 0.304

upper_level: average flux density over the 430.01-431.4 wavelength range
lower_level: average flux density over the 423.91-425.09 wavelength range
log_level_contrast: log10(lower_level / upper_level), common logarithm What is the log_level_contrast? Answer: 0.17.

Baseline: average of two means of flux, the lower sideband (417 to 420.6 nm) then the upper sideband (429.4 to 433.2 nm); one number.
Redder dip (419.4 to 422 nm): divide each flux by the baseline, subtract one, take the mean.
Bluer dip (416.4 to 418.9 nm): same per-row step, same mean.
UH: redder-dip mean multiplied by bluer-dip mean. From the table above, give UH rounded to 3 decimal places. 0.008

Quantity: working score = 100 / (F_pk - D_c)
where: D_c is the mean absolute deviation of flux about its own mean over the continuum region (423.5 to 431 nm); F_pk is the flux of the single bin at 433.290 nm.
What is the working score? 71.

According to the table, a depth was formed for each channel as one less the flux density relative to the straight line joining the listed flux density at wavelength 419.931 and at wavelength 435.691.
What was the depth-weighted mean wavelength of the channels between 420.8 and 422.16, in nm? 421.40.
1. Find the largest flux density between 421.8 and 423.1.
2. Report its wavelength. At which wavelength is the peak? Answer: 422.064 nm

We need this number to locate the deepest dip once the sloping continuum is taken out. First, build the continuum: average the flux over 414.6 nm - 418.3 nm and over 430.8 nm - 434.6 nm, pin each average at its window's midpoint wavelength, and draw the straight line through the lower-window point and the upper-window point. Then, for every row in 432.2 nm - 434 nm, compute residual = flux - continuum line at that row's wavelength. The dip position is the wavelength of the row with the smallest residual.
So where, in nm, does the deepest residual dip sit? 432.492 nm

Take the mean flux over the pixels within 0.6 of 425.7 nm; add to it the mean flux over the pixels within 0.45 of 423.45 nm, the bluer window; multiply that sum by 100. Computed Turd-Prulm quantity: 235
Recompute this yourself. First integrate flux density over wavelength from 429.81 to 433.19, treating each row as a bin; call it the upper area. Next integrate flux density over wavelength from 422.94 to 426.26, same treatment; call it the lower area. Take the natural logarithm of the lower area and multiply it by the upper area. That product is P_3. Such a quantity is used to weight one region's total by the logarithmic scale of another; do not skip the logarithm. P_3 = 5.23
